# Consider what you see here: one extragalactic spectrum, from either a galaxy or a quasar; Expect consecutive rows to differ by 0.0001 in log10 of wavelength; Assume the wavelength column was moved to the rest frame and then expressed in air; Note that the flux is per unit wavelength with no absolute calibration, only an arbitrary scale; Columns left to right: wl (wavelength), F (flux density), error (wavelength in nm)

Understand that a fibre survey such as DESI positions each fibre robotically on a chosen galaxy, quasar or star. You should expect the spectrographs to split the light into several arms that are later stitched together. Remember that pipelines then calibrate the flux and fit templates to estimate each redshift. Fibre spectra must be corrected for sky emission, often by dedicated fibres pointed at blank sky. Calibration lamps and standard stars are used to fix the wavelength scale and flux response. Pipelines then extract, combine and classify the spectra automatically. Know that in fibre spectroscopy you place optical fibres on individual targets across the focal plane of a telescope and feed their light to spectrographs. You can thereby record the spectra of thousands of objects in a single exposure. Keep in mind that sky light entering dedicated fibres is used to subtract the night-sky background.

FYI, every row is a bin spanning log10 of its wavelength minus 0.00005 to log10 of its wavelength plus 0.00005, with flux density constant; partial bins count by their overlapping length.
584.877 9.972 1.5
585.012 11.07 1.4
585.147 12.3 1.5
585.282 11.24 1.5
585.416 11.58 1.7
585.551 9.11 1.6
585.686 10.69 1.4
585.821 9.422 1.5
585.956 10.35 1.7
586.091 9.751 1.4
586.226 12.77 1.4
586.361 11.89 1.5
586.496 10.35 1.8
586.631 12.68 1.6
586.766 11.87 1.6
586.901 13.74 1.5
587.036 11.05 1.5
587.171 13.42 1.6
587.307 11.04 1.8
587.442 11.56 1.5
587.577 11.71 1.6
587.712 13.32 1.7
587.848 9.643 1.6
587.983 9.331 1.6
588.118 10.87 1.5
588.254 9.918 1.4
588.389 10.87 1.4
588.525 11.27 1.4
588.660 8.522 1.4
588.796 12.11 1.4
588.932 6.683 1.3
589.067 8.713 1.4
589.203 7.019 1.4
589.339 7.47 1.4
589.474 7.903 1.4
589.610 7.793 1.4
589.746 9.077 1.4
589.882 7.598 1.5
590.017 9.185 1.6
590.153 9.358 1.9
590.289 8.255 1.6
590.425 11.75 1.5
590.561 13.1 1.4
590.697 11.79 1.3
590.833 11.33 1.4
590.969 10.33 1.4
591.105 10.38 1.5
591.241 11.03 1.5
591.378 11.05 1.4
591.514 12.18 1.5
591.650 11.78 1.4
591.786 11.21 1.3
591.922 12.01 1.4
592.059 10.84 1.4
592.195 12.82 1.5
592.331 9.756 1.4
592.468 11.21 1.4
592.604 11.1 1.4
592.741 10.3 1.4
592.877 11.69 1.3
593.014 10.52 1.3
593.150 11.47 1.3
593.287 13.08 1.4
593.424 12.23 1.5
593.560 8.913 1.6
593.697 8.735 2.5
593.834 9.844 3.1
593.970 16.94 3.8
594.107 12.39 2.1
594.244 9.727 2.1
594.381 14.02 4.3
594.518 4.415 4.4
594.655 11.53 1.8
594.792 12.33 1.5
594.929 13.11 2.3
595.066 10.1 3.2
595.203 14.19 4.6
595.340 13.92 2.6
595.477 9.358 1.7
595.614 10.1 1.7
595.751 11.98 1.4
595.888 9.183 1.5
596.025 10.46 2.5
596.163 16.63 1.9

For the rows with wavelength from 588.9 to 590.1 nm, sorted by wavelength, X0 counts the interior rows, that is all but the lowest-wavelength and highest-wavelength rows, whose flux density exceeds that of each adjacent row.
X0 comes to 3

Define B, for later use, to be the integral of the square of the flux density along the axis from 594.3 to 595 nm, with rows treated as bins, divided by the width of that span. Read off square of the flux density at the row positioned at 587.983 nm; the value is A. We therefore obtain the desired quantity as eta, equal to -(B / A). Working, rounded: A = 87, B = 134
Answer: -1.54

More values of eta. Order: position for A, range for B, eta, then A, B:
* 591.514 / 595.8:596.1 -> -0.70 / 148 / 103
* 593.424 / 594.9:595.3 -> -1.07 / 150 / 160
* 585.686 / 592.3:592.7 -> -1.01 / 114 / 116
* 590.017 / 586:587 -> -1.67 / 84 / 141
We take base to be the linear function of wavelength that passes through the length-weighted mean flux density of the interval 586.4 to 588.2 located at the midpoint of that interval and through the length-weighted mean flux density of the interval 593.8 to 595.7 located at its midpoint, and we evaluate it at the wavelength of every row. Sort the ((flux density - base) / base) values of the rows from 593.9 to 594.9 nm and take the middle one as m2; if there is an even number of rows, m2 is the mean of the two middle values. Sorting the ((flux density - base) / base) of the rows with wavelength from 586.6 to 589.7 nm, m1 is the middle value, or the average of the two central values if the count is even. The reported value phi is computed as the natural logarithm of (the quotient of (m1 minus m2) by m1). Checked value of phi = 0.7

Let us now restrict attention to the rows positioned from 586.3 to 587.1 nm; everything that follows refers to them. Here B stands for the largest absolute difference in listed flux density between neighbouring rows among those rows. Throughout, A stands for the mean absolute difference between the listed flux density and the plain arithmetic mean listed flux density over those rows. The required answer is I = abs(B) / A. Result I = 3.2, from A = 0.9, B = 3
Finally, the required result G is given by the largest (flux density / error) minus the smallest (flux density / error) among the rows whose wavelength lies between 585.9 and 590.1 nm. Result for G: 4.1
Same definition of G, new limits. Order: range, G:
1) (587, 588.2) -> 2.6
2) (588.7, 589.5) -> 3.6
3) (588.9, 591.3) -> 4.4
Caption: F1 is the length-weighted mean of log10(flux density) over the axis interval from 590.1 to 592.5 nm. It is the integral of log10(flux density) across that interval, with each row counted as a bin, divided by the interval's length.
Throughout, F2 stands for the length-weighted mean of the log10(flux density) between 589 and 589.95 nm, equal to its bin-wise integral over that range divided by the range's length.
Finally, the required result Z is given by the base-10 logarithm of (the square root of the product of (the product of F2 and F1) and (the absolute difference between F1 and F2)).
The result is -0.4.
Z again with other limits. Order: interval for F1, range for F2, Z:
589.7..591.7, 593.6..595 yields -1.0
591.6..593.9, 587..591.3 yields -0.7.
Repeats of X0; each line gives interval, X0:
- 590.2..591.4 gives 1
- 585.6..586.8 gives 3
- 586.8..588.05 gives 2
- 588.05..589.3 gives 3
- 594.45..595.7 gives 2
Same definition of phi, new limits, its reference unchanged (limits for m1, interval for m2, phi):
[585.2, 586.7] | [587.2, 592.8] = -1.6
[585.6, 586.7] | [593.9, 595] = 0.5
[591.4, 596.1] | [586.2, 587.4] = 0.8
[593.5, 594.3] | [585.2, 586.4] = -0.7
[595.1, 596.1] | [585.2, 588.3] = -0.6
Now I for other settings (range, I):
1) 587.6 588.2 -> 2.8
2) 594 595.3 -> 4.5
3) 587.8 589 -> 4.5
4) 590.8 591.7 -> 2.2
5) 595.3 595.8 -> 2.8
